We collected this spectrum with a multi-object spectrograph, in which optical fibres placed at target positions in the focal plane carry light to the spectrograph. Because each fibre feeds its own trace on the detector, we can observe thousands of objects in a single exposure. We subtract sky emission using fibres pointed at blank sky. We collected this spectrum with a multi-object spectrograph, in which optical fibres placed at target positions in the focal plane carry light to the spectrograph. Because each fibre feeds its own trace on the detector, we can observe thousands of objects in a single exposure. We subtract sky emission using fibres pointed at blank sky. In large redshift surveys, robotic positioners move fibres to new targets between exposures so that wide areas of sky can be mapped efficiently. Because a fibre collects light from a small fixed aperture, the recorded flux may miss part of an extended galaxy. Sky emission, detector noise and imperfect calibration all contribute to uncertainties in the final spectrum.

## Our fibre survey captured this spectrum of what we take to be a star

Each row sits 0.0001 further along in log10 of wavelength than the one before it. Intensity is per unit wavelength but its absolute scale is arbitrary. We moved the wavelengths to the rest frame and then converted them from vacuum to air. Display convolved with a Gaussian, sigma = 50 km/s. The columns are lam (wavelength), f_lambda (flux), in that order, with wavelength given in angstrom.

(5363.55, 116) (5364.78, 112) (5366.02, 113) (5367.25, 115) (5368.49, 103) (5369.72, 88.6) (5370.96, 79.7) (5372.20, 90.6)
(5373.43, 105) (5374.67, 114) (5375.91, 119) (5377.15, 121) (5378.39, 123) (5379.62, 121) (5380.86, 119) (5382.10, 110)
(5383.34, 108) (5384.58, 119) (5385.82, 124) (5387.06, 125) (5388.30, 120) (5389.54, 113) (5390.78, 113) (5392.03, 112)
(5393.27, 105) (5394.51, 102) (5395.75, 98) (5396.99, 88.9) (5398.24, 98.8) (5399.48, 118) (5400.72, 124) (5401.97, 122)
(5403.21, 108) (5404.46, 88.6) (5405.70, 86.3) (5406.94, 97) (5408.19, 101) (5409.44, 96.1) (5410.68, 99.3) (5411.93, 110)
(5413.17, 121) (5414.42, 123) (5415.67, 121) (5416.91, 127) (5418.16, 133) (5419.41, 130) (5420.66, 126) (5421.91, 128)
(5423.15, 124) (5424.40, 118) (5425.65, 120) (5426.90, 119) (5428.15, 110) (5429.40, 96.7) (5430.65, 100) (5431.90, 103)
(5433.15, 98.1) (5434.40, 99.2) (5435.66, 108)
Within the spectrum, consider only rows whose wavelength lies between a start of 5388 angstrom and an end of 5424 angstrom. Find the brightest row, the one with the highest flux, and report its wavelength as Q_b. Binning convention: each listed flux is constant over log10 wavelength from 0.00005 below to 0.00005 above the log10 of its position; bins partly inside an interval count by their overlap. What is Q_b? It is 5418.16 angstrom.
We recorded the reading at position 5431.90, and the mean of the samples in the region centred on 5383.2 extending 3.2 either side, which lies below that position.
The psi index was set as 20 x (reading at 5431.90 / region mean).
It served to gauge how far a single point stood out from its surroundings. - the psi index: 18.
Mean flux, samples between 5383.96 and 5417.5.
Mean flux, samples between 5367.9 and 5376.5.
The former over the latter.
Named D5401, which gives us 1.10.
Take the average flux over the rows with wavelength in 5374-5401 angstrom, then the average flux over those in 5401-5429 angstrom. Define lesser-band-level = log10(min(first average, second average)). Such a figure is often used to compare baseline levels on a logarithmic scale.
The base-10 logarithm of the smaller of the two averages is 2.05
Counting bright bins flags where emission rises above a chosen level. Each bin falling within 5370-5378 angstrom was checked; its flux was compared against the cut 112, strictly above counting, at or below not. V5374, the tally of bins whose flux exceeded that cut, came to 3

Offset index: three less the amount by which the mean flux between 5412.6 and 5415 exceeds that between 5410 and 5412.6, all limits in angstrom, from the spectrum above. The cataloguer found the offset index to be -14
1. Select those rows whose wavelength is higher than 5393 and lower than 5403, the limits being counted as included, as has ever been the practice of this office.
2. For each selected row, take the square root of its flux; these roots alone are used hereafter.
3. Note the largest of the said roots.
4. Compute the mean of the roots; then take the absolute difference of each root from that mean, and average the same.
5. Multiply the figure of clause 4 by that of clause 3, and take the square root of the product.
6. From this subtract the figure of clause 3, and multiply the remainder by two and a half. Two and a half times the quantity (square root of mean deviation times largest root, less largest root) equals -21.9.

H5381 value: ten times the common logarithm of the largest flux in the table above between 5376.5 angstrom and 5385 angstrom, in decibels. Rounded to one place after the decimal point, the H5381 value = 20.9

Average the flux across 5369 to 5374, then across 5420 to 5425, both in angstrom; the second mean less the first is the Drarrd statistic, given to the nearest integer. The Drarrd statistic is 33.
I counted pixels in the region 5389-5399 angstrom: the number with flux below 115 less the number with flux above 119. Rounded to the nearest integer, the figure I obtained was 8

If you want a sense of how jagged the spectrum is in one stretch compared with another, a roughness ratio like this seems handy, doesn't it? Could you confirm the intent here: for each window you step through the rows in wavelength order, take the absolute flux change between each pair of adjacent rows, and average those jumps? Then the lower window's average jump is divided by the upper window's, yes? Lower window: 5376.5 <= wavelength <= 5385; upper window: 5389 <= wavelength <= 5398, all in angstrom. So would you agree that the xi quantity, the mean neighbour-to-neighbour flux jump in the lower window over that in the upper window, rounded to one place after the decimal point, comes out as 1.2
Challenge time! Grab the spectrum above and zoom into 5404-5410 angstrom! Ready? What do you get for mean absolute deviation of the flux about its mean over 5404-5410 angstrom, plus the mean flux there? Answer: 99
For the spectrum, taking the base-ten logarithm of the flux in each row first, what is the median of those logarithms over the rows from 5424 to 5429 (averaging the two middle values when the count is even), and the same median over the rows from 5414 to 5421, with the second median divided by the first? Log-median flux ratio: 1.014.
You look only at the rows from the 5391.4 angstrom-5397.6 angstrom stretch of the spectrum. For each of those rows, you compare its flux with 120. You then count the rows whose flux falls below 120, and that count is 5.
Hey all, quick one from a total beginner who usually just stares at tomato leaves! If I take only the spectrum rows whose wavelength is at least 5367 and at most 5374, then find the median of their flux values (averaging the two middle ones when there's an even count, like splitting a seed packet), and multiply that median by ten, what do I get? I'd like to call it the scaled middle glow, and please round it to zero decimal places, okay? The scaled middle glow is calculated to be 968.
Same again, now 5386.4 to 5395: 1130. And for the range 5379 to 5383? 1190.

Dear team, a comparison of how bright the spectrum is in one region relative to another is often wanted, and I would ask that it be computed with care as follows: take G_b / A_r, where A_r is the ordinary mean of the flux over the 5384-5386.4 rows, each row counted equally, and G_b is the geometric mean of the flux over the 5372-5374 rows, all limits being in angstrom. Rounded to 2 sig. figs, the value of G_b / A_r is 0.80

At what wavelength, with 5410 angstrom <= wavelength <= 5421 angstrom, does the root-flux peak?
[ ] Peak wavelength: 5418.16 angstrom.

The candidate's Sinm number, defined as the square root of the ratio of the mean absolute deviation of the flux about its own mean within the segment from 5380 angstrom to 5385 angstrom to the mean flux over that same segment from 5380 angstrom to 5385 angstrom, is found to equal 0.209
